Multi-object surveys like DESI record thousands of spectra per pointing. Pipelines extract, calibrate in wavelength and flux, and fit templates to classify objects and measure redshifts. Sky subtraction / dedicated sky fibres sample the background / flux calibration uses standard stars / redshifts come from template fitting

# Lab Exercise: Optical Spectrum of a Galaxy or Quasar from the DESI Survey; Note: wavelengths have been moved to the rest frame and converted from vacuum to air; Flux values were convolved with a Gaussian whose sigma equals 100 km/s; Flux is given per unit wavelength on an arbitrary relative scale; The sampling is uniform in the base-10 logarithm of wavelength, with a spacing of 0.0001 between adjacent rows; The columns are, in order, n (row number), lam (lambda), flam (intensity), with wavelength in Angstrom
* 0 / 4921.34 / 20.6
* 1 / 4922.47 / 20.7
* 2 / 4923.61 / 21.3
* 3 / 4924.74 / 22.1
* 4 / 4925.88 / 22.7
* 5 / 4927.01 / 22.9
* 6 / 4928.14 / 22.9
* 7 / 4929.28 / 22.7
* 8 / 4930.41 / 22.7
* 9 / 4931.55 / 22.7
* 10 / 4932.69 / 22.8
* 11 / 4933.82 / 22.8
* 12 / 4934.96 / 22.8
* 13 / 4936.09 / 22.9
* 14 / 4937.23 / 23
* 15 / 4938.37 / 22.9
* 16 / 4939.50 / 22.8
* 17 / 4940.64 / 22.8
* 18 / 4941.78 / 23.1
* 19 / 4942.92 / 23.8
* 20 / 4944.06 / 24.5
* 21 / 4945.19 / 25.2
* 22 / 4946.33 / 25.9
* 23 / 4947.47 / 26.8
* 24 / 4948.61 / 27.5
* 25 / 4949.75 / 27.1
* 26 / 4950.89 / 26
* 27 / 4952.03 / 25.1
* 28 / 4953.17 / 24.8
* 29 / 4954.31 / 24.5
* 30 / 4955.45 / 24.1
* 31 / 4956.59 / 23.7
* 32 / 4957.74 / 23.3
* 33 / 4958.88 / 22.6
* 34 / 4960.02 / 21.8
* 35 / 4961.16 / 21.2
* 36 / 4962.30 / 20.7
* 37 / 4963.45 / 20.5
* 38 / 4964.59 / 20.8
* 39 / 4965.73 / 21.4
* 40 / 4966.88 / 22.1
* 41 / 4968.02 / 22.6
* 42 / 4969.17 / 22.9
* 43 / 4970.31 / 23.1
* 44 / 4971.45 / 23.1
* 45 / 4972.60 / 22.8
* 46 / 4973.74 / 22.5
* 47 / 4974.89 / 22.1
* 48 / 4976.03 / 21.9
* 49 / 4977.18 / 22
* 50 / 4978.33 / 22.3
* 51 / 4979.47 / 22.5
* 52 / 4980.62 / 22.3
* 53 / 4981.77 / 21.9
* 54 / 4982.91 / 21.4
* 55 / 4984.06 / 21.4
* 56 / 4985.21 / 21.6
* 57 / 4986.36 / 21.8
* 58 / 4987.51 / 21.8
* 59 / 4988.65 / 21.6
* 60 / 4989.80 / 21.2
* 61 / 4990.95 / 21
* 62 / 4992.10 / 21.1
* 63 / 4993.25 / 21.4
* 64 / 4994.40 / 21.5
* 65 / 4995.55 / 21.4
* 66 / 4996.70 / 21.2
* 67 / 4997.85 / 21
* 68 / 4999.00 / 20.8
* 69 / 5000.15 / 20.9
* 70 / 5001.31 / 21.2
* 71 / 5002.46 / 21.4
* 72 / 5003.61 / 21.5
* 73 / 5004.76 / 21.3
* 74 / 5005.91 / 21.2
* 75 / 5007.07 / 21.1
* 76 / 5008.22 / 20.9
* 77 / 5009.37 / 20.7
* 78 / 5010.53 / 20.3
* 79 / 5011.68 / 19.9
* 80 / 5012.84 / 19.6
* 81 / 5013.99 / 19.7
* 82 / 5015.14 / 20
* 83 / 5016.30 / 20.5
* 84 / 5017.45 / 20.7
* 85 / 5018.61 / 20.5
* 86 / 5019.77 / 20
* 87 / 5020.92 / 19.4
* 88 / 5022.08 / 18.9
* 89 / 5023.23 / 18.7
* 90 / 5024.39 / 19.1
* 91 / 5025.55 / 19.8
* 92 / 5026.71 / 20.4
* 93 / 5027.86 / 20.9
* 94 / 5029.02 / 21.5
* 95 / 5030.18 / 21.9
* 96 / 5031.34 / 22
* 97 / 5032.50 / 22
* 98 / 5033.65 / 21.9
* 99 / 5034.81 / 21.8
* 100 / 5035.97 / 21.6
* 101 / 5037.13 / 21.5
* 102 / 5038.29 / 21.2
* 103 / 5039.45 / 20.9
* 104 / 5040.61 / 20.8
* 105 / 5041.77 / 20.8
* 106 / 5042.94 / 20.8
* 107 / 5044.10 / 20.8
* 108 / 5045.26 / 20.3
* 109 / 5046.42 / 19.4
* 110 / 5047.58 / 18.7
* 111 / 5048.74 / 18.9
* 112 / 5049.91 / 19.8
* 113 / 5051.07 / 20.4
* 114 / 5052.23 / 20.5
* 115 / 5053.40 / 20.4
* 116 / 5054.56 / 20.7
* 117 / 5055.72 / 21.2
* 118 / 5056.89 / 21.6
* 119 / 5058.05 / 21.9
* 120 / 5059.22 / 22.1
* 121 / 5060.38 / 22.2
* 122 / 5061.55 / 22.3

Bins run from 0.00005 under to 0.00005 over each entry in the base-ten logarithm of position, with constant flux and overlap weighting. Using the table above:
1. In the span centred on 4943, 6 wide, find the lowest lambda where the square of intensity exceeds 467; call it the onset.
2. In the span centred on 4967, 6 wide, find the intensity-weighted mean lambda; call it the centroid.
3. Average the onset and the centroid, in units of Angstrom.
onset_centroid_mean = 4953.8 Angstrom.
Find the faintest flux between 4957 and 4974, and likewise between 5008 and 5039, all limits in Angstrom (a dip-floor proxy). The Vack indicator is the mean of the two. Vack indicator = 19.6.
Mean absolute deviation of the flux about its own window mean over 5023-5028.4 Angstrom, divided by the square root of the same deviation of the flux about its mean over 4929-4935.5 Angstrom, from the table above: 3.1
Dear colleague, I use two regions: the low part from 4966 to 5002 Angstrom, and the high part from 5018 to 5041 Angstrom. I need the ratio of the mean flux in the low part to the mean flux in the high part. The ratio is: 1.05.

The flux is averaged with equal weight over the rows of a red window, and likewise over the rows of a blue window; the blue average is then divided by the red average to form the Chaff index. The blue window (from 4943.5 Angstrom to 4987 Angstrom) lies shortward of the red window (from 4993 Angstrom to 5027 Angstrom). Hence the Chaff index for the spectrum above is 1.13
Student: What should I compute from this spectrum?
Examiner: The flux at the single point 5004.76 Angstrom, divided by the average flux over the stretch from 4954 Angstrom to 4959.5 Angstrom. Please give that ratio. 0.90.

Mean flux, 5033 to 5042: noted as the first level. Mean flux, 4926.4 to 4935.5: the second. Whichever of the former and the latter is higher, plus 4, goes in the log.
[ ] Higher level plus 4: 26.8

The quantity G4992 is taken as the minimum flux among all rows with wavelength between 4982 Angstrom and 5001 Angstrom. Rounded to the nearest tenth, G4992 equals 20.8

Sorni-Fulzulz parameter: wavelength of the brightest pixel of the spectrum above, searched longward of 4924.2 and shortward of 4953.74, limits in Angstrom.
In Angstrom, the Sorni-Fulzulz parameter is 4948.61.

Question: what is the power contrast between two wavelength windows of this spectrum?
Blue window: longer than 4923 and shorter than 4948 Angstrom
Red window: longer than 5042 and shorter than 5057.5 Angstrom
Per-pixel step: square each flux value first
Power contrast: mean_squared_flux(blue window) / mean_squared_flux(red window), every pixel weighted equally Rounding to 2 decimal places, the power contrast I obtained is 1.32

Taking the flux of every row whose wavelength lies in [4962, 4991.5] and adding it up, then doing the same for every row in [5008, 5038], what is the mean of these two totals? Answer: 552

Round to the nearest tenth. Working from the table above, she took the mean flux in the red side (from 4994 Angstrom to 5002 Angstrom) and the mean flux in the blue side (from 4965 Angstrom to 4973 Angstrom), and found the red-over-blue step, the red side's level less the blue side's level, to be -1.4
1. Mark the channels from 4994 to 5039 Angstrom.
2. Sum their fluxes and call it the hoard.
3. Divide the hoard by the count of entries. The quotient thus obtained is 20.8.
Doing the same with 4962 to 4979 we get 22.1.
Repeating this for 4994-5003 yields 21.2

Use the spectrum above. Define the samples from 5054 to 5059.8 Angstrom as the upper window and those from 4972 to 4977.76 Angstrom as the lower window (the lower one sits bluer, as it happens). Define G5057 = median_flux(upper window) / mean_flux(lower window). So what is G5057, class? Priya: 0.97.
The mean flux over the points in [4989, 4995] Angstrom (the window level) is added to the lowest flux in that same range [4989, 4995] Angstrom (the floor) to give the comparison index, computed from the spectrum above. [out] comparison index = 42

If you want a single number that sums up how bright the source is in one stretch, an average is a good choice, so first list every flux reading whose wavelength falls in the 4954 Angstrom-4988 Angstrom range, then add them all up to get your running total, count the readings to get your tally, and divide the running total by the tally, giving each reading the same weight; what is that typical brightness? 22.2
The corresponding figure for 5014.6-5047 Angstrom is 20.6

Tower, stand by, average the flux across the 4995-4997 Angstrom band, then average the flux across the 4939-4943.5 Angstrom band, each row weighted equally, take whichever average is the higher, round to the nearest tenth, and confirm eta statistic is 23.1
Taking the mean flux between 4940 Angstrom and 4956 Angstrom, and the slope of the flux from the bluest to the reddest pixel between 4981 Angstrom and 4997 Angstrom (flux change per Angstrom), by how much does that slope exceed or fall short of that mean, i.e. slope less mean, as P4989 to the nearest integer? -25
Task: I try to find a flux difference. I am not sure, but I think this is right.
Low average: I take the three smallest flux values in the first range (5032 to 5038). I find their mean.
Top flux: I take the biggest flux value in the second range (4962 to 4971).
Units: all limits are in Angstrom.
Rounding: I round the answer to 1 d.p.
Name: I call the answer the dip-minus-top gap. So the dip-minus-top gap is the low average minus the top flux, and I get -1.5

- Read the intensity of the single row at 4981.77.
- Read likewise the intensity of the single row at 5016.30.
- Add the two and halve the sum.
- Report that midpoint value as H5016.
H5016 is 21.2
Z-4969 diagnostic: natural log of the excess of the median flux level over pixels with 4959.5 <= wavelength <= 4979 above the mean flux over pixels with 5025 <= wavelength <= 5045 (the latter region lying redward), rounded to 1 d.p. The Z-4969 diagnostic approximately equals -0.1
